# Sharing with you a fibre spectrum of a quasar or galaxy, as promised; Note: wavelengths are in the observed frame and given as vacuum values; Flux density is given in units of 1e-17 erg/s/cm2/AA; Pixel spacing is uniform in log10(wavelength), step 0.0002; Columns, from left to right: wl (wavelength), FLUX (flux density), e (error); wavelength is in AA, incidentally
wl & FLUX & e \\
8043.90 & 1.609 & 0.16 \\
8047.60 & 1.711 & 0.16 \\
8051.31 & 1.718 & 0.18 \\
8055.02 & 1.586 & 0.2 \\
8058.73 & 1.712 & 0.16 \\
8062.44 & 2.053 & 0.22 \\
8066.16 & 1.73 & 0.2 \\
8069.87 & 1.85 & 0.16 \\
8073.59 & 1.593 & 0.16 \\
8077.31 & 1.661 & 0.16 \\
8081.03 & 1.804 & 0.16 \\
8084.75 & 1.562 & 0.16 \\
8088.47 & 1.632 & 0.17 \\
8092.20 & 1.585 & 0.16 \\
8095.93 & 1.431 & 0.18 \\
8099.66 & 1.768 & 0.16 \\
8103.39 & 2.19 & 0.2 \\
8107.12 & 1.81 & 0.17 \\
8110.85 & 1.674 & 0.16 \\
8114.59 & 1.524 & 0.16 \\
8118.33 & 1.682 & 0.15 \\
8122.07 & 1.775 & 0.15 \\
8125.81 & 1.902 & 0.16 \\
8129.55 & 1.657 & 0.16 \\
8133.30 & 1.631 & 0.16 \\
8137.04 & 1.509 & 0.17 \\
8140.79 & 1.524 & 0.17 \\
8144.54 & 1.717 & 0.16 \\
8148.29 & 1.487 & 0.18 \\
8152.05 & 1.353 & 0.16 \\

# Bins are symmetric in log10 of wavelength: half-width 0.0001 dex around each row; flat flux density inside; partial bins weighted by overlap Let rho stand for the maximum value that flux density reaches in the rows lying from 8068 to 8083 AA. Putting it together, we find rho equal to 1.85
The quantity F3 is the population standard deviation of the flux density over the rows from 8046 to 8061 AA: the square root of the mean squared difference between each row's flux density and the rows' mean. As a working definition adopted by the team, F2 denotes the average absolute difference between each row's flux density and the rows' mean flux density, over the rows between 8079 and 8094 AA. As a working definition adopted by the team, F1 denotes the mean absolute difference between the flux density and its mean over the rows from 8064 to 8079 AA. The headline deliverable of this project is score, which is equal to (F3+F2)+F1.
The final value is 0.22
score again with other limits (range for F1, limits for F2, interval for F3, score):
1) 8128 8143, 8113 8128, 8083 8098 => 0.26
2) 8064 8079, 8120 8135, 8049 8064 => 0.35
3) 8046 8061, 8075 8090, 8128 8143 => 0.18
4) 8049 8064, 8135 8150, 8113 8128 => 0.36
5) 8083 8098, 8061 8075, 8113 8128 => 0.34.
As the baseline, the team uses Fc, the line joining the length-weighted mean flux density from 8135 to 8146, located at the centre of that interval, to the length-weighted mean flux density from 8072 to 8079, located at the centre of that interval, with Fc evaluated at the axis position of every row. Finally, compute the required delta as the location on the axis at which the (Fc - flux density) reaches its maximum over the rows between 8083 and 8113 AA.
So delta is 8095.93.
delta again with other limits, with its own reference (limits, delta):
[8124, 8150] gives 8148.29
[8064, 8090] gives 8084.75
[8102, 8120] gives 8114.59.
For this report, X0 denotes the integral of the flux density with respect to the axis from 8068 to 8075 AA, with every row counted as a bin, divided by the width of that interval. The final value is 1.73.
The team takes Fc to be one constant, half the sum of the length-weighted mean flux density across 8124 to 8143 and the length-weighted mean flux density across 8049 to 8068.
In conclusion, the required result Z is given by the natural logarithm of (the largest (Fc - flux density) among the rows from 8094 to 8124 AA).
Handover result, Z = -1.3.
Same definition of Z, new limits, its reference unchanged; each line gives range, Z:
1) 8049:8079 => -2.2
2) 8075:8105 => -1.3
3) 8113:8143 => -1.6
